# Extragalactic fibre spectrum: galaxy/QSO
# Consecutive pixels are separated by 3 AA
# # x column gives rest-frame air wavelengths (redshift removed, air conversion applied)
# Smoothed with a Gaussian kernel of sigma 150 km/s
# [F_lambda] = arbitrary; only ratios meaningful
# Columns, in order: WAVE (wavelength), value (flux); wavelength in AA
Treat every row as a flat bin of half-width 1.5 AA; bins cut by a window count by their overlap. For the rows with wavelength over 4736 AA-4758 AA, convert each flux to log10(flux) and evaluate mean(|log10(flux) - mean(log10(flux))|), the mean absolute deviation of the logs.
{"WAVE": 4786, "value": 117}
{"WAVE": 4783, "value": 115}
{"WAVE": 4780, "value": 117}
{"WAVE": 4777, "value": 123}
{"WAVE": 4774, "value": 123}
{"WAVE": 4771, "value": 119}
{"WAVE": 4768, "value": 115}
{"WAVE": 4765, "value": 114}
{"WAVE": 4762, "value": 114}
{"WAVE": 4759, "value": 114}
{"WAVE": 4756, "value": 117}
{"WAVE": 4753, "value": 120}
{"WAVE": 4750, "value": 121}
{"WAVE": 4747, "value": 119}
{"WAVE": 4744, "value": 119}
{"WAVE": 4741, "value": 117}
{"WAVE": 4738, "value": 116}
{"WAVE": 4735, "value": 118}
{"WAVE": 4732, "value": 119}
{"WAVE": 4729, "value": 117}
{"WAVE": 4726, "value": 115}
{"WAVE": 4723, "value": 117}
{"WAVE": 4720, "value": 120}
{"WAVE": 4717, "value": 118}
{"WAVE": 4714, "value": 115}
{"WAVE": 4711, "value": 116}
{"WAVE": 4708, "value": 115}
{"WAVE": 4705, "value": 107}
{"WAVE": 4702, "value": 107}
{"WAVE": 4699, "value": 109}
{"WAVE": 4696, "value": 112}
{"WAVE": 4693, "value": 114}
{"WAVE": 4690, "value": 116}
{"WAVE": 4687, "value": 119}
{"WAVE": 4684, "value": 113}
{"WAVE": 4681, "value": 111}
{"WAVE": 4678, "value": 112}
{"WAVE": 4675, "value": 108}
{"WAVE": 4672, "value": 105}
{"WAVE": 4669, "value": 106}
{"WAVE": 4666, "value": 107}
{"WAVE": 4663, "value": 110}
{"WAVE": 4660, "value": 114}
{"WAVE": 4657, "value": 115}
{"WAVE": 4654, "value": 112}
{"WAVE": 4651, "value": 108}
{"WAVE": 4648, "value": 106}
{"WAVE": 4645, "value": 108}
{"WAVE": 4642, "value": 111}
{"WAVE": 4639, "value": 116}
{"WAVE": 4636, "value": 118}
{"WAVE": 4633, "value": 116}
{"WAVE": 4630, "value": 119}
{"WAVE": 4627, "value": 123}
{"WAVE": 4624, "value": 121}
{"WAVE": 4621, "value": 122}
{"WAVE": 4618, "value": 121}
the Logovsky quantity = 0.0055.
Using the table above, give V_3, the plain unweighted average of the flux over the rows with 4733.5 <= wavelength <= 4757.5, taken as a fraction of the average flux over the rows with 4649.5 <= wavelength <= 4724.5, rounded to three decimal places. 1.055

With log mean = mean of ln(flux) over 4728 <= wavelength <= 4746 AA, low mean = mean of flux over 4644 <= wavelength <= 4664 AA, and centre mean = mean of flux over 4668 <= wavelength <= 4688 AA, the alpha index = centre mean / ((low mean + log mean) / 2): 1.92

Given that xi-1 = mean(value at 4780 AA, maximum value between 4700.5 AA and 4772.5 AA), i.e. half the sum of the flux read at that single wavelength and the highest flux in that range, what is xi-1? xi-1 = 119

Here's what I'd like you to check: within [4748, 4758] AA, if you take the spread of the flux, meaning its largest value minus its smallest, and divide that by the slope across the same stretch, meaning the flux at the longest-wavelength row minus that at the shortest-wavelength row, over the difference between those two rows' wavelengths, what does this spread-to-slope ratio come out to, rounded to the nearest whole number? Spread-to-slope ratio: -6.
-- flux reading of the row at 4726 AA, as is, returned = 115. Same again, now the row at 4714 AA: 115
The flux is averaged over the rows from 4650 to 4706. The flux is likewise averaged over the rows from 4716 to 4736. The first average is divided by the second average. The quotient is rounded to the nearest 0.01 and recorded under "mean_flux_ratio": 0.94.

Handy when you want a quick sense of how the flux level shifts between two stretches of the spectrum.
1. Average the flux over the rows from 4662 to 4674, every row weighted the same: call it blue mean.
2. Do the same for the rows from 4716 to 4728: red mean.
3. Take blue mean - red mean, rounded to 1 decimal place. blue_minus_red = -10.5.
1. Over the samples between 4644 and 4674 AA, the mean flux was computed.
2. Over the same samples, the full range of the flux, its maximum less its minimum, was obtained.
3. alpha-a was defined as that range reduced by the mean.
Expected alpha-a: -99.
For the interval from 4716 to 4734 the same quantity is -113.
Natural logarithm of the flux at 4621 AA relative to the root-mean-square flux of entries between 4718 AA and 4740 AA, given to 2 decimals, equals 0.04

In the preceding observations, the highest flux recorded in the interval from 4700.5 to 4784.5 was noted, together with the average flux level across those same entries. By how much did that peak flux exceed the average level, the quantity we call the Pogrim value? 6.3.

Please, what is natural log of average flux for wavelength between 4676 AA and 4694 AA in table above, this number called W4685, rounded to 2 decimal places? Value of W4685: 4.74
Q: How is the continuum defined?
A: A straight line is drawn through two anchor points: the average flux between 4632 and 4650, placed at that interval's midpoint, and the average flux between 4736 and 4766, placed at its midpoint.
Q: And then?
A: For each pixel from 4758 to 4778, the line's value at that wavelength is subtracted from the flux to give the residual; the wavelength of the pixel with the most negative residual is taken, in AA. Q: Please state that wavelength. 4765 AA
